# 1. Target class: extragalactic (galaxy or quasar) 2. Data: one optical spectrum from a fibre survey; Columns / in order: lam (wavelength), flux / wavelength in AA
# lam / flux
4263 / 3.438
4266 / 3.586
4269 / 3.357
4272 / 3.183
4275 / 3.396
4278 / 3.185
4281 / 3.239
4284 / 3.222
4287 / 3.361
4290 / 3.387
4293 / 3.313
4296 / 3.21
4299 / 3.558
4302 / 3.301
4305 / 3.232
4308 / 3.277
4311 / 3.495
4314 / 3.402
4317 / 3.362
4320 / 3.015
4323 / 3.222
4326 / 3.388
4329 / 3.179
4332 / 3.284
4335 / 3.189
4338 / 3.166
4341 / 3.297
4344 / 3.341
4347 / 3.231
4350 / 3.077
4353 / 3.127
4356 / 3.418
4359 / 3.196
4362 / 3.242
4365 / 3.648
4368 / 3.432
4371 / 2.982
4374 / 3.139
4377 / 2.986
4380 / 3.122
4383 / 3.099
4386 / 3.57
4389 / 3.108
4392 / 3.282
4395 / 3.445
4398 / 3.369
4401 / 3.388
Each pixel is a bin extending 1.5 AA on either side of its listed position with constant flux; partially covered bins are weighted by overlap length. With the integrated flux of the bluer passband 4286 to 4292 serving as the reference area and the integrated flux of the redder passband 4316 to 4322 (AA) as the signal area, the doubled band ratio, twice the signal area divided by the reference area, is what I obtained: 1.9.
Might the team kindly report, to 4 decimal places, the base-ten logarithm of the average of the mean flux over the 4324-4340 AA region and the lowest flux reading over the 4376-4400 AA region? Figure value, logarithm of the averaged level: 0.4933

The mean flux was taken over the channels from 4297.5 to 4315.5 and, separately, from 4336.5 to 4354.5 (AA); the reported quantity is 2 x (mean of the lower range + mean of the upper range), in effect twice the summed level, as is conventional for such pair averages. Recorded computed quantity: 13.17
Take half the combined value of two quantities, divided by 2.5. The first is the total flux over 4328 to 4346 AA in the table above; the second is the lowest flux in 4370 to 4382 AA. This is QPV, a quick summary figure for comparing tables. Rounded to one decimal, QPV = 4.5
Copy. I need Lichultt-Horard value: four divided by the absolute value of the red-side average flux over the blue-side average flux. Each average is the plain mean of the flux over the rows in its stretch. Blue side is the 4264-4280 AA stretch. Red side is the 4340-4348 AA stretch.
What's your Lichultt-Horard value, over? 4.06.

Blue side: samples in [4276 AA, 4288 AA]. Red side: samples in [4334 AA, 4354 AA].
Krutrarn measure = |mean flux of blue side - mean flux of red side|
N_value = 0.05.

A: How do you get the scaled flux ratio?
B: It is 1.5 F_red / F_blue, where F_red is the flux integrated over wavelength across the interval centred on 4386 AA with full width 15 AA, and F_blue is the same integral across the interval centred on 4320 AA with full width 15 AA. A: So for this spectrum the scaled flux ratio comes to 1.48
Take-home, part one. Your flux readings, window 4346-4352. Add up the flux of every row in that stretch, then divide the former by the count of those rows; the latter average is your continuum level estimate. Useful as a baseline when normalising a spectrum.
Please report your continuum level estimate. 3.15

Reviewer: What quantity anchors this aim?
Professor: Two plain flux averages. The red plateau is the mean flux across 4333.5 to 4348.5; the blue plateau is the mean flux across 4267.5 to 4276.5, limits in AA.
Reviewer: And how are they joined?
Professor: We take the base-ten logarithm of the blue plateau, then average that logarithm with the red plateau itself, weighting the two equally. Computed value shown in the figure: 1.88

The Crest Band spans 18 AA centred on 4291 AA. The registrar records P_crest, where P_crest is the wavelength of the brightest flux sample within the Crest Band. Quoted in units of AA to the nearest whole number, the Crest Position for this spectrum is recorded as 4299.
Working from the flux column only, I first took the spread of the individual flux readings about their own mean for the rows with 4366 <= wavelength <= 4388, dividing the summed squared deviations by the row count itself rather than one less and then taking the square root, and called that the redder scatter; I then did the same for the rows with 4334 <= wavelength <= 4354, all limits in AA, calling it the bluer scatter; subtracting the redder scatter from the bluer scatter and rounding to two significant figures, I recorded -0.12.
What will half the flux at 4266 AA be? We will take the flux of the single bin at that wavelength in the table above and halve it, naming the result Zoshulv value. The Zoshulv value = 1.79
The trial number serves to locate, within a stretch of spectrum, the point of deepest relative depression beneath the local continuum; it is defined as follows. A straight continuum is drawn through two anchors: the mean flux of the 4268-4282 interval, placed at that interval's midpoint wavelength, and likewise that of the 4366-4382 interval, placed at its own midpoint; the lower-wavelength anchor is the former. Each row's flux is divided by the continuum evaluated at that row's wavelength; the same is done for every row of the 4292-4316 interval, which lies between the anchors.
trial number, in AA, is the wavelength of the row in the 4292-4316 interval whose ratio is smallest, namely 4296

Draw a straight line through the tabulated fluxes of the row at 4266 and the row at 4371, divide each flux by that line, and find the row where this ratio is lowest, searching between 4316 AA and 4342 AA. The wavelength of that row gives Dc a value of 4320 AA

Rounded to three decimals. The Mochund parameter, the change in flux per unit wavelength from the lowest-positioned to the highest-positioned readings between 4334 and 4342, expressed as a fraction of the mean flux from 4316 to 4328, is 0.006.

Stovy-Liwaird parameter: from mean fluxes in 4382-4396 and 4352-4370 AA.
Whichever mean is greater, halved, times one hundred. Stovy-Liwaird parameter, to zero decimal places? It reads 167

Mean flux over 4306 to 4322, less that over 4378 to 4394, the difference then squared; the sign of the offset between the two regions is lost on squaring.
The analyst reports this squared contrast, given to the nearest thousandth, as 0.005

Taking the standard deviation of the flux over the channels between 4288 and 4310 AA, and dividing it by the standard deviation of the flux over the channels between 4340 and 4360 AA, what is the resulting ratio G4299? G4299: 0.98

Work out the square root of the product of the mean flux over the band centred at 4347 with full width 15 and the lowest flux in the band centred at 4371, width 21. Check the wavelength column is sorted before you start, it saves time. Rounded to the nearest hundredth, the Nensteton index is 3.10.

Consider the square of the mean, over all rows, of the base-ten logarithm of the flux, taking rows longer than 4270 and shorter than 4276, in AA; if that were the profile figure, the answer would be 0.267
